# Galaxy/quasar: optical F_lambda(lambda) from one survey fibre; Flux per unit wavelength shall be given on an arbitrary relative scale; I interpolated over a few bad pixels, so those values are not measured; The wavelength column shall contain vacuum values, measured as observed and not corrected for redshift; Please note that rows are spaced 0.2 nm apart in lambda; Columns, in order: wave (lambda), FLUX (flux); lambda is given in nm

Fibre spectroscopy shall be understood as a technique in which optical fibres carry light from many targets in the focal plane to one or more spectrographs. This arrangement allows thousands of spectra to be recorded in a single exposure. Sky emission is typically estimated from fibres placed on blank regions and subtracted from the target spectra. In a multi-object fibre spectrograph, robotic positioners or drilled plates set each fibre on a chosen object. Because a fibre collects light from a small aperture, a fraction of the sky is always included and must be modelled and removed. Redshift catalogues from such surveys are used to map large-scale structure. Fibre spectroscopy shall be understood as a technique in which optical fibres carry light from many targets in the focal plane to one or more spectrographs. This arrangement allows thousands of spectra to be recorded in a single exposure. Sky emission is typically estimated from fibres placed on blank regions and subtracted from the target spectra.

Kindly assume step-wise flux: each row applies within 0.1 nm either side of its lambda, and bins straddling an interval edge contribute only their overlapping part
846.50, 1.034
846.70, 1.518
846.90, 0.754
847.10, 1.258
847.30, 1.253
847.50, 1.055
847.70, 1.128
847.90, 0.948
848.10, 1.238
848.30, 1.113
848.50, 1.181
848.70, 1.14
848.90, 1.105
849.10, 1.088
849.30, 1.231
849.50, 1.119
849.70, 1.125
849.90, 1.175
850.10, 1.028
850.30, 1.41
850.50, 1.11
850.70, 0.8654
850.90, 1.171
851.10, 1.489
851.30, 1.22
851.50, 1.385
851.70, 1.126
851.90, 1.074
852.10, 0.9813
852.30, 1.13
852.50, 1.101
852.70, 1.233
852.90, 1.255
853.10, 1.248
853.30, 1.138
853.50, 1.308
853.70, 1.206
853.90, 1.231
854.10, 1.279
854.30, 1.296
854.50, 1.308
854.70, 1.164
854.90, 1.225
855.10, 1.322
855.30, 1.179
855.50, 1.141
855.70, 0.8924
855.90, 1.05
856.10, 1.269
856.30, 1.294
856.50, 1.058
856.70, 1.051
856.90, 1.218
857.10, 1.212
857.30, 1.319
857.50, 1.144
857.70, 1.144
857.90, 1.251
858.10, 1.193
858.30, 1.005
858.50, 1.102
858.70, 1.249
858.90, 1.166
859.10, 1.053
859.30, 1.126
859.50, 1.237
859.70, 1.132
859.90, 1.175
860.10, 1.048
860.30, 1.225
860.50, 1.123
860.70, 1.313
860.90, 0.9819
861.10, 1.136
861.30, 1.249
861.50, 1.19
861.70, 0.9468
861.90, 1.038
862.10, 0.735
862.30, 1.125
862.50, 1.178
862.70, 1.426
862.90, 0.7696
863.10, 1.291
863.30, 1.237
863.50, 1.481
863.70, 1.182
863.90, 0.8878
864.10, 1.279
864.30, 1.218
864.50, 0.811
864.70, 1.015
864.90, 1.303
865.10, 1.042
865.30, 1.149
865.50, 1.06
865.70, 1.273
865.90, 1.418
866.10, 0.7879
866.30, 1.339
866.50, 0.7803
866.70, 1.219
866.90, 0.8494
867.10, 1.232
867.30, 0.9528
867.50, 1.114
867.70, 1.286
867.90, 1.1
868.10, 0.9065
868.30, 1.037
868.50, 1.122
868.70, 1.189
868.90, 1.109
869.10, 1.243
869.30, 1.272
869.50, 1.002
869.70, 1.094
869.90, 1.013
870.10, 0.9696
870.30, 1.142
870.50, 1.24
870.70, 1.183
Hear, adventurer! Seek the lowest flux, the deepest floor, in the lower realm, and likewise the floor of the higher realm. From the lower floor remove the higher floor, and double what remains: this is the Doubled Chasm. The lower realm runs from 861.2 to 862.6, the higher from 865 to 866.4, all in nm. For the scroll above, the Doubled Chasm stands -0.11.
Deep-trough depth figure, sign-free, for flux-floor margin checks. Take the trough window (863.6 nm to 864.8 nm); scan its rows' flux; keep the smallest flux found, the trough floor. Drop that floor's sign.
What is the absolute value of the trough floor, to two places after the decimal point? 0.81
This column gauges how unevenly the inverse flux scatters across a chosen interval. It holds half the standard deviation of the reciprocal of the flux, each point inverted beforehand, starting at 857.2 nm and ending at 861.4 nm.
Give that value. 0.035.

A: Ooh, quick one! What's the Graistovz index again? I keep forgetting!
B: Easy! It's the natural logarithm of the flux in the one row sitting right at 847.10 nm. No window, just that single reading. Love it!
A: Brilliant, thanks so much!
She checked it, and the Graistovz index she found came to 0.23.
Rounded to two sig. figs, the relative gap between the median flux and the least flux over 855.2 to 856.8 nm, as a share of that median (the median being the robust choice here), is 0.19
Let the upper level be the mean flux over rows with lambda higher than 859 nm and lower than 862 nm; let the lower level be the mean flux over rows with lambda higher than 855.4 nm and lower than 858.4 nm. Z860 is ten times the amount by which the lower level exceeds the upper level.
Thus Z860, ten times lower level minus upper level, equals 0.18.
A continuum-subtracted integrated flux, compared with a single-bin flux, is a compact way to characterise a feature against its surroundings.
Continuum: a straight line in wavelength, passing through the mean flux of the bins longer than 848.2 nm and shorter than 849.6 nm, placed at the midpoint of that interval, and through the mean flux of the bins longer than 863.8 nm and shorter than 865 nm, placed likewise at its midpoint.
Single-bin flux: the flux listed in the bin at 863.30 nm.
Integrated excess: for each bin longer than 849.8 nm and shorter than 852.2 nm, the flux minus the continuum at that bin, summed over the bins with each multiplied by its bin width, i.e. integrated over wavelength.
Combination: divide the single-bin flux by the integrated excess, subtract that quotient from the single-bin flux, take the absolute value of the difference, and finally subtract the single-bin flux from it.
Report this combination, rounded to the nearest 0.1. 11.3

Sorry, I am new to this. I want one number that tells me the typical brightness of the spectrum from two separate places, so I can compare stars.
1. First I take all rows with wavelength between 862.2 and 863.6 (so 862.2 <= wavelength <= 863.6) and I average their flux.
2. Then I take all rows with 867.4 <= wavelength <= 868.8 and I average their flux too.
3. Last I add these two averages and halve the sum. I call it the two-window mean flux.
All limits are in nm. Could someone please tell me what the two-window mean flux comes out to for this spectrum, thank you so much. 1.16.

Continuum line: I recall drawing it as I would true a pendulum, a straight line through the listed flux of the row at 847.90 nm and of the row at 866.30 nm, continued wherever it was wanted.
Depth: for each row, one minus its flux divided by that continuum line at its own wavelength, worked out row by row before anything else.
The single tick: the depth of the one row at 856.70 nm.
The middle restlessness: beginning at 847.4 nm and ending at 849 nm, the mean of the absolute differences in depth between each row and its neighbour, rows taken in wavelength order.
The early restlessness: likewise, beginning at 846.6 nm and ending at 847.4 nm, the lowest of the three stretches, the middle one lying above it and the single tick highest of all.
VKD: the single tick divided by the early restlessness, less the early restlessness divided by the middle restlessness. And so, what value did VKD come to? -3.6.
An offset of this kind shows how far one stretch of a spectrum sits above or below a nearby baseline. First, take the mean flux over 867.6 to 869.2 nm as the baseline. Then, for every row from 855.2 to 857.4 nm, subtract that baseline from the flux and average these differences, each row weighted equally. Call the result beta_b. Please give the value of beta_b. 0.029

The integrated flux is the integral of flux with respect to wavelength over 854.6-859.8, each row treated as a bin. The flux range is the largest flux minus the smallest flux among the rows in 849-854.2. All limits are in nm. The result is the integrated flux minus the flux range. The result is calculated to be 5.42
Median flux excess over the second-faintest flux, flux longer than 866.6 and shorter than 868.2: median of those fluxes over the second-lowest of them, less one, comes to 0.22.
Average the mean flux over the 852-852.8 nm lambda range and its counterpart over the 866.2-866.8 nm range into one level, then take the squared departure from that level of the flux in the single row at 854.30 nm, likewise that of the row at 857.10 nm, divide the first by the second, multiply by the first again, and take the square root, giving 0.34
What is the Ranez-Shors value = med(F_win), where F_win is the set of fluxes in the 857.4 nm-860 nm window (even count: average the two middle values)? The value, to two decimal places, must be 1.14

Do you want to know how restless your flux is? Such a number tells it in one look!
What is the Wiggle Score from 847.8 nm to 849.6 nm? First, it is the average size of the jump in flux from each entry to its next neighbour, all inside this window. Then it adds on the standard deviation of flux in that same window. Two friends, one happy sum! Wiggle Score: 0.2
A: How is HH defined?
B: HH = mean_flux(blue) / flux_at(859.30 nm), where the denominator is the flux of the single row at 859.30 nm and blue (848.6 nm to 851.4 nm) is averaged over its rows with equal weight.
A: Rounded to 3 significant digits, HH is 1.03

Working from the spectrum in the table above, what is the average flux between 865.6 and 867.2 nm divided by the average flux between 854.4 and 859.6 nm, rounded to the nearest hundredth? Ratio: 0.95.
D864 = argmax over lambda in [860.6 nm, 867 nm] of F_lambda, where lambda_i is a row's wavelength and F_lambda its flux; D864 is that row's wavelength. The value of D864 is 863.50 nm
